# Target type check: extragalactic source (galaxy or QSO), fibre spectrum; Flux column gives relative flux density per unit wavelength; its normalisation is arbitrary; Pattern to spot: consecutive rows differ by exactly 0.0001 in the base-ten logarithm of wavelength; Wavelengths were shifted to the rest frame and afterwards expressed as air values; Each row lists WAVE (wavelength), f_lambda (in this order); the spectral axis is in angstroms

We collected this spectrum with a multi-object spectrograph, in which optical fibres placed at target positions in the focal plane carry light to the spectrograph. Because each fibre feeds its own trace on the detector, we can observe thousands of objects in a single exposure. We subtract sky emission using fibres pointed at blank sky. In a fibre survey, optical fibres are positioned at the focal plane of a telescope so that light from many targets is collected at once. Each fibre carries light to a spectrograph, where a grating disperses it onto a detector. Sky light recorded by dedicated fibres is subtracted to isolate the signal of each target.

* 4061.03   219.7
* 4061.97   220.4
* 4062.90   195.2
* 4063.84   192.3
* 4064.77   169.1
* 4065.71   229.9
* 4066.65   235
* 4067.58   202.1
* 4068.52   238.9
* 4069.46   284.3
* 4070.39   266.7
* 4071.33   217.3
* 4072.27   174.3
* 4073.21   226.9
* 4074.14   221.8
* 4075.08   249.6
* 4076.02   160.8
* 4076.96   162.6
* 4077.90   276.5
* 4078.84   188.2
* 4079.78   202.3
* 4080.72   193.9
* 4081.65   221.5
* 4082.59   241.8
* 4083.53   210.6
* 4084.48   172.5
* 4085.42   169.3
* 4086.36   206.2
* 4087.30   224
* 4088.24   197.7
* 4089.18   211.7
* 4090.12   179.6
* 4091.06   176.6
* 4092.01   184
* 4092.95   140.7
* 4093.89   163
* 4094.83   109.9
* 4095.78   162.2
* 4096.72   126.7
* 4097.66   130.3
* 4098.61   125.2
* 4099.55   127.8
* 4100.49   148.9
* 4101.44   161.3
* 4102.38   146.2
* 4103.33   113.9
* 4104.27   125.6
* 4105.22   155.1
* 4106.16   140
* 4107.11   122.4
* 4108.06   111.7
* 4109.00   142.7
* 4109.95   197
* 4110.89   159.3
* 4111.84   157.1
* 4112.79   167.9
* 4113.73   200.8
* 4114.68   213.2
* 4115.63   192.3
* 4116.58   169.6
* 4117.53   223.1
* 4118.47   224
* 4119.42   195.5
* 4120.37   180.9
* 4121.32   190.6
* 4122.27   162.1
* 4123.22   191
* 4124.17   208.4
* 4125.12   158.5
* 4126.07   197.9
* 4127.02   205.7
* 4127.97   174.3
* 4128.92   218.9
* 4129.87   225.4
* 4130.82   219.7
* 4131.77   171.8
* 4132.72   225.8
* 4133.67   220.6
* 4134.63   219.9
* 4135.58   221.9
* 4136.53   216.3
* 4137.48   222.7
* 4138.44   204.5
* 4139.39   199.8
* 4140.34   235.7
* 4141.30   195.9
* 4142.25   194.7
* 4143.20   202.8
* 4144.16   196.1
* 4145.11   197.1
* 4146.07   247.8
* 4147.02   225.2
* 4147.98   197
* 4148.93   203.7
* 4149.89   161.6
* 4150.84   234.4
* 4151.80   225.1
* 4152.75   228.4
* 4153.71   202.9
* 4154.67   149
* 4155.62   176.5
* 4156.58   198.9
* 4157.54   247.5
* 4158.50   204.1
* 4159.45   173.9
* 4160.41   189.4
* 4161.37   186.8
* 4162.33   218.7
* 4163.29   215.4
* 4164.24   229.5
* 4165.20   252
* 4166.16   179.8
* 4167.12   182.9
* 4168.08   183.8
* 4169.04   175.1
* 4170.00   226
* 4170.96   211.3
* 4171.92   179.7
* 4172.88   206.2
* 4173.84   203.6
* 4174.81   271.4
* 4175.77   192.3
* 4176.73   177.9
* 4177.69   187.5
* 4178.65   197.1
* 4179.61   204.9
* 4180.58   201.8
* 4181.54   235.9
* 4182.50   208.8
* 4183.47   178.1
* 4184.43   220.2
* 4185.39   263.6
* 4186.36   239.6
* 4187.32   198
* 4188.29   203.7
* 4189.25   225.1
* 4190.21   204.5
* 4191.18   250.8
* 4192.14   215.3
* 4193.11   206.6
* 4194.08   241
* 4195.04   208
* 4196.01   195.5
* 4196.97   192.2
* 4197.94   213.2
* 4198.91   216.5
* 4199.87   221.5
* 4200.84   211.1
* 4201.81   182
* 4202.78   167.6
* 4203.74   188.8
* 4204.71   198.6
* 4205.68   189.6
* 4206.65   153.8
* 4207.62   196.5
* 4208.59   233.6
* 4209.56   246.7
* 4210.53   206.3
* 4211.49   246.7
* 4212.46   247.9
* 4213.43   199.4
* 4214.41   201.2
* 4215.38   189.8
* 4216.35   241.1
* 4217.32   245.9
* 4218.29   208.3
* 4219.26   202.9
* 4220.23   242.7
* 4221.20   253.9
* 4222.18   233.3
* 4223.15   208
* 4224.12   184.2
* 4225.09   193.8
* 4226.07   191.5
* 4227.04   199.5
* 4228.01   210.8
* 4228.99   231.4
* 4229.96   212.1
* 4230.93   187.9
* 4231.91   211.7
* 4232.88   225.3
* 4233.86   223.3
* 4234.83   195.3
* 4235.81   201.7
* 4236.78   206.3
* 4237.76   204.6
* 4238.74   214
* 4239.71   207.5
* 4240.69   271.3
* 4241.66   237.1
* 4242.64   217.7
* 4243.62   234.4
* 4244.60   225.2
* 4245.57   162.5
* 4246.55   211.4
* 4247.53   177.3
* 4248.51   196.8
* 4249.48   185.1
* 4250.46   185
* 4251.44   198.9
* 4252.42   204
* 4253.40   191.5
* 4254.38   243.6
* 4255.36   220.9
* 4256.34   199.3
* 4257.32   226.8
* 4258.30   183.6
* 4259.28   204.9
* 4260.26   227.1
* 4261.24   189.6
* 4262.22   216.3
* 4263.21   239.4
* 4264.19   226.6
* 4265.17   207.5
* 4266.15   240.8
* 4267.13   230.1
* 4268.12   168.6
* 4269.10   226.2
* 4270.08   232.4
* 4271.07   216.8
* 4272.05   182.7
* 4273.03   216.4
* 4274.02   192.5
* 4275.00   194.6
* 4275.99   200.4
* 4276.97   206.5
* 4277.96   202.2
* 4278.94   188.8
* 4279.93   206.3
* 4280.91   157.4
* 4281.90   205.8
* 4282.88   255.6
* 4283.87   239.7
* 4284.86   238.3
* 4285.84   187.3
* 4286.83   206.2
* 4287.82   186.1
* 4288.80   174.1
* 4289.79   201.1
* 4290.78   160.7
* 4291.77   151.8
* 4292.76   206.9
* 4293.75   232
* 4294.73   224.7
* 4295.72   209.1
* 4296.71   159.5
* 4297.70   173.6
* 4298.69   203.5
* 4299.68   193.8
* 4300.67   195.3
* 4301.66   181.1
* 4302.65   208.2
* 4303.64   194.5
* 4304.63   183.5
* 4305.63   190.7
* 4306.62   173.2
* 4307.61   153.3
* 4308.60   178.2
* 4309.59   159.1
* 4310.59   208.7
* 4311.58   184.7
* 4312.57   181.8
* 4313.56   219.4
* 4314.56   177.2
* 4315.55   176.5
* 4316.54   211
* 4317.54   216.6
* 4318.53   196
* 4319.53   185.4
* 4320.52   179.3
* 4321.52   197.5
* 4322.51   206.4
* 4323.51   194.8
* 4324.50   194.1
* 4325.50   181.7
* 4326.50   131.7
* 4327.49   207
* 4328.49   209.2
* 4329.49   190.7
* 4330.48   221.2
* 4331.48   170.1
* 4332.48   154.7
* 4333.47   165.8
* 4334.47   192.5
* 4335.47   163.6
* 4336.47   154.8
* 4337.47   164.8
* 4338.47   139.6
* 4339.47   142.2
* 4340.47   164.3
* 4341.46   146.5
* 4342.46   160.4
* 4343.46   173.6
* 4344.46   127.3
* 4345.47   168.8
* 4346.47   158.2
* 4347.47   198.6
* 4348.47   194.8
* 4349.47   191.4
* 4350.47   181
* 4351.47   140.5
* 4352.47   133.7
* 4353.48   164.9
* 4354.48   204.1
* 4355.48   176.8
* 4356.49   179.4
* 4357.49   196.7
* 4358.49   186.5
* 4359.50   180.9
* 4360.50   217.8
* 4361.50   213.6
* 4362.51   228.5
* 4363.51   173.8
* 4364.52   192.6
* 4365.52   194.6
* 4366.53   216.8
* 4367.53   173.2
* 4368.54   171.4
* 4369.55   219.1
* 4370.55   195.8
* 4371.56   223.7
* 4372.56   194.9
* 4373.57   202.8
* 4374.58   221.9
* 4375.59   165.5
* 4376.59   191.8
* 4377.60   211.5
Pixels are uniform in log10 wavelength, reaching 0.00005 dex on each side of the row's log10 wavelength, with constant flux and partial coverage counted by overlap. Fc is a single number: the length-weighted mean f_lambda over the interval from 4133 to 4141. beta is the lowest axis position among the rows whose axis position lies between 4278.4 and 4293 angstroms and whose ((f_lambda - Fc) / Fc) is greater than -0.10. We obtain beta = 4279.93 angstroms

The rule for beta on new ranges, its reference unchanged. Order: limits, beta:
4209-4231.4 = 4209.56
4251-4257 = 4251.44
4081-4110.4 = 4081.65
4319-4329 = 4321.52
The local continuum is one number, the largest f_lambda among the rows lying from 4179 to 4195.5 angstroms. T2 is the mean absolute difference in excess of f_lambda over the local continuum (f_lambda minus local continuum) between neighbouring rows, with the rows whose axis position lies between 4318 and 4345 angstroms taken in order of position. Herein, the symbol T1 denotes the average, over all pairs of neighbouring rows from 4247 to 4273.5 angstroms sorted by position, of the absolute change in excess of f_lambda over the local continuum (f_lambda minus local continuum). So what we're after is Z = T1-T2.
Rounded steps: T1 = 25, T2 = 20.7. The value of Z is 4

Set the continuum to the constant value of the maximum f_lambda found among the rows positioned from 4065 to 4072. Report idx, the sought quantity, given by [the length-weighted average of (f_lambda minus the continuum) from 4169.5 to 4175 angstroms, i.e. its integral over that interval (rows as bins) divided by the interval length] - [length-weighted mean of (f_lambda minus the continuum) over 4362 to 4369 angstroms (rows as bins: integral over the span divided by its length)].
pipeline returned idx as 20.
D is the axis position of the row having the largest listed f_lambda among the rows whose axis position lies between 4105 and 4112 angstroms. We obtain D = 4109.95 angstroms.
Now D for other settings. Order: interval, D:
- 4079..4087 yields 4082.59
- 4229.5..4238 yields 4232.88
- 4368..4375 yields 4371.56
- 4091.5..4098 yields 4092.01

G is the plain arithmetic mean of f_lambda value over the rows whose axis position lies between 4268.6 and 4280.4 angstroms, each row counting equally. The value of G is 205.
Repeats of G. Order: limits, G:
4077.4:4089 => 209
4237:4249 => 213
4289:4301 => 193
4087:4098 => 167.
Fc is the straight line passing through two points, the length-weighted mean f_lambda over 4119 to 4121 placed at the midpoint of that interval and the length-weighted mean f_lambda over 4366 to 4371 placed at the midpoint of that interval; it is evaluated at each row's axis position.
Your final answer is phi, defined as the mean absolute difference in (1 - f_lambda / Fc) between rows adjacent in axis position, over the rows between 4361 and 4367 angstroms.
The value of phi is 0.115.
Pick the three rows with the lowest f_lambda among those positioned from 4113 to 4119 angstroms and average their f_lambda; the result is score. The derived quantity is 188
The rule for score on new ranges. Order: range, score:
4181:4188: 195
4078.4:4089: 177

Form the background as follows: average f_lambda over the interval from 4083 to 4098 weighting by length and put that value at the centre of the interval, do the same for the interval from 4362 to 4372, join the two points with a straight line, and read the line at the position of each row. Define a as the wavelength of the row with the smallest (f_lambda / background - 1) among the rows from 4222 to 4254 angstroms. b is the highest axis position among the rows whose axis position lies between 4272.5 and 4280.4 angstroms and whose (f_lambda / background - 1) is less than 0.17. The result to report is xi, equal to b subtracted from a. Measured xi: -34.4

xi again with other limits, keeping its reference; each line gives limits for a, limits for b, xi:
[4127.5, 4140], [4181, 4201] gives -69.1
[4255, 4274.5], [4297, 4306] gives -37.5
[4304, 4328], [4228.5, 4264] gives 64.3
